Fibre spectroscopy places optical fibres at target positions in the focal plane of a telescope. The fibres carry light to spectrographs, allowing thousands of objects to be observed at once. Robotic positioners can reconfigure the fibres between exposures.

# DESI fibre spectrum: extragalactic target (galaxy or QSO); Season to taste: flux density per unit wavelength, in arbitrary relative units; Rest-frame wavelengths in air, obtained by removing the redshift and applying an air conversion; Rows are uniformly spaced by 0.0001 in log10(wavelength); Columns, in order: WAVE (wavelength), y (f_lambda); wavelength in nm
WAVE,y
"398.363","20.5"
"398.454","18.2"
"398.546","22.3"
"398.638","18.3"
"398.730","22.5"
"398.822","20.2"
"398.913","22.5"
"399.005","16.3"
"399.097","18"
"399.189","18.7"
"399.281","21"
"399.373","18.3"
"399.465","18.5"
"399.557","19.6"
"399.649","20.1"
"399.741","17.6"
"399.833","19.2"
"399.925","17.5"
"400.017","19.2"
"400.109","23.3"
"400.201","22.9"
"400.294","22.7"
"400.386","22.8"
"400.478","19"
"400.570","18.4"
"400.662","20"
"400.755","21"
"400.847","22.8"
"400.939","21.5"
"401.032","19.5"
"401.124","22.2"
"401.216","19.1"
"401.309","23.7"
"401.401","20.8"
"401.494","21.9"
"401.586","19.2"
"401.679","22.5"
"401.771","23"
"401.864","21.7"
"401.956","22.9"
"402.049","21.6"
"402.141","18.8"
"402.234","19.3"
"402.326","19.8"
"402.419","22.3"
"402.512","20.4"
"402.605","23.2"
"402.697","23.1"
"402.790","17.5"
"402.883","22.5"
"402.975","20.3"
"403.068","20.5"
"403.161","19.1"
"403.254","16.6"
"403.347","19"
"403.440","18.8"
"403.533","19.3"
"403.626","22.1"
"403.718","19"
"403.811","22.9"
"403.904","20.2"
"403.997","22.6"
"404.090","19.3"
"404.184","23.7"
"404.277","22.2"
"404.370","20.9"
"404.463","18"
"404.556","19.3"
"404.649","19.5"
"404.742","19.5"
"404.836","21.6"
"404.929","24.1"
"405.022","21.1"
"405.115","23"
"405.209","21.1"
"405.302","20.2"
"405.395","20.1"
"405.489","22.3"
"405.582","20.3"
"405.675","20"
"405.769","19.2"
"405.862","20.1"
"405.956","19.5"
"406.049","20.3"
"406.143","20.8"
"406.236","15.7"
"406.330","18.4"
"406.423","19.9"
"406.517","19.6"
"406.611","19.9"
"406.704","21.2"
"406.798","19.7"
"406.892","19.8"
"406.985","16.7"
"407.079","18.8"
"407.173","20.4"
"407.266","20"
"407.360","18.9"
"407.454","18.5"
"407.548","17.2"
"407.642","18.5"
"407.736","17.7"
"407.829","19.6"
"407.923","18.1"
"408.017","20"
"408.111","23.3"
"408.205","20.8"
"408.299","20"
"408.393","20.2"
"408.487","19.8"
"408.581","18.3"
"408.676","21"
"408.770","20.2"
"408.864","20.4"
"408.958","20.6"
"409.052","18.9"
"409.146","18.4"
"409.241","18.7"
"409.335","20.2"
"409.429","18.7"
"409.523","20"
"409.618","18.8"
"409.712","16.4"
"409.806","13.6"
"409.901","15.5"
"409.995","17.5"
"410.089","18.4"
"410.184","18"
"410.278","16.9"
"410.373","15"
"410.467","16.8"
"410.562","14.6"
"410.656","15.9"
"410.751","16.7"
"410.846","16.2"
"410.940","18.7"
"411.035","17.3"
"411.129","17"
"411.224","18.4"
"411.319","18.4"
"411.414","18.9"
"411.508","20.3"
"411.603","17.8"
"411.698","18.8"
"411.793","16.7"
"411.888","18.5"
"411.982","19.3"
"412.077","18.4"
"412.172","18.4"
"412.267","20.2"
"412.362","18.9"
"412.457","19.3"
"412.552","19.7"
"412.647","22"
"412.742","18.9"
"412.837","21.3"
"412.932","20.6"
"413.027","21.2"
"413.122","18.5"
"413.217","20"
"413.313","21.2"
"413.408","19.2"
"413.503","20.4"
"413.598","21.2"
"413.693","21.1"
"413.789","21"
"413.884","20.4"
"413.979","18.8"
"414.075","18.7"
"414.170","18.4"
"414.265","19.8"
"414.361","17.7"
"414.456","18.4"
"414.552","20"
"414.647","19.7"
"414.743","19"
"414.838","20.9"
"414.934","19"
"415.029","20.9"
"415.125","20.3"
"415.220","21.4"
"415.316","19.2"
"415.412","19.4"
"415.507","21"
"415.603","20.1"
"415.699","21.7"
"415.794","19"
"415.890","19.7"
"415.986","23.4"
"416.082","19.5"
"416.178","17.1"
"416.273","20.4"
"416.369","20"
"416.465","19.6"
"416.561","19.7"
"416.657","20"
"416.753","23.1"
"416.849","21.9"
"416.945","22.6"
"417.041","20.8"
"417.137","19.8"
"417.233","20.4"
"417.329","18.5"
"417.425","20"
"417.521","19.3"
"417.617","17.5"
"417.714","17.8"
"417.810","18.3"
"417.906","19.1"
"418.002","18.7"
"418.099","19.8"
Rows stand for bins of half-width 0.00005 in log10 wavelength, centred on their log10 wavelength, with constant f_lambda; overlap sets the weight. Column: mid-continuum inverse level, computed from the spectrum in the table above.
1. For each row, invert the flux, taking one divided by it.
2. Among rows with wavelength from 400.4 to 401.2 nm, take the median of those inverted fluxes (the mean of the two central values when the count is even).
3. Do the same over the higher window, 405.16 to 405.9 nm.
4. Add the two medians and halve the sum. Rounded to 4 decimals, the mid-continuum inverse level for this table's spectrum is 0.0492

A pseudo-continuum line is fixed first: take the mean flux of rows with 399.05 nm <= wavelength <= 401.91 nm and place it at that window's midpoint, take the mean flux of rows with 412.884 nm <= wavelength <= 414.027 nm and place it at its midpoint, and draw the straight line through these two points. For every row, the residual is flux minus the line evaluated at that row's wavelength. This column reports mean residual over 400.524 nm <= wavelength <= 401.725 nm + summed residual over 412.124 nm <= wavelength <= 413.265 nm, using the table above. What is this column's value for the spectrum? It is -4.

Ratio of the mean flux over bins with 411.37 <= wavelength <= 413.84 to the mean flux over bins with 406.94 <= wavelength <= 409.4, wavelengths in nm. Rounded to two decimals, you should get 1.01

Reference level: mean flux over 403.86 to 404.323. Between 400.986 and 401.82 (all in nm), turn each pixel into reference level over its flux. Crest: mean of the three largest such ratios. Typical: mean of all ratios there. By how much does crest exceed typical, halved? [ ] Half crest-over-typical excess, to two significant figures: 0.051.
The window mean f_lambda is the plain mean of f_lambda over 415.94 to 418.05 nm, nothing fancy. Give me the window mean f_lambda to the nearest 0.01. 19.89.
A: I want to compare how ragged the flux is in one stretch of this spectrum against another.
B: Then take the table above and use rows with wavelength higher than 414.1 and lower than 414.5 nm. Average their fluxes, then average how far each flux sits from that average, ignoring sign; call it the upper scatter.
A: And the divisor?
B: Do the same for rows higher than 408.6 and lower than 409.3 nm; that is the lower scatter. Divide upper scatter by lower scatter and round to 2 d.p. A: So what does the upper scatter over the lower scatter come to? 0.66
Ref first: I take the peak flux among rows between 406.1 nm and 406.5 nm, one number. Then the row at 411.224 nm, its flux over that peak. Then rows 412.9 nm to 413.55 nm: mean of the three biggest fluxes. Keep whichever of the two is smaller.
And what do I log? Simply 0.88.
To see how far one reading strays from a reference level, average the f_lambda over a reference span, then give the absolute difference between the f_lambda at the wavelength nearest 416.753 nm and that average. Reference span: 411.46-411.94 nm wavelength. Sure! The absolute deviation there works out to 5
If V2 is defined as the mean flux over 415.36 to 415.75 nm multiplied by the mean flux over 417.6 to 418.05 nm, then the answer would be 376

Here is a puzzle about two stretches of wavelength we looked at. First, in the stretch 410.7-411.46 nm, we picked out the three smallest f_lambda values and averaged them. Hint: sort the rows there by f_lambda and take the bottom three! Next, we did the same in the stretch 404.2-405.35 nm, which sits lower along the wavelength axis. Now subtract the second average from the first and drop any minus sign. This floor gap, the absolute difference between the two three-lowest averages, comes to 2.30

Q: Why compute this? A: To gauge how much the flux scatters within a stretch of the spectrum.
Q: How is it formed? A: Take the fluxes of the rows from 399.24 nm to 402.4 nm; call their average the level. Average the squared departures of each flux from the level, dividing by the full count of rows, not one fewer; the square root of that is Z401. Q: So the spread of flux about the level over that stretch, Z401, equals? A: 1.8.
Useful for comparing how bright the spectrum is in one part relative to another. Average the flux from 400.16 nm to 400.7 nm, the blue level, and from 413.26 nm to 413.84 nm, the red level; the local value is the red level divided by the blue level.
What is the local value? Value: 0.99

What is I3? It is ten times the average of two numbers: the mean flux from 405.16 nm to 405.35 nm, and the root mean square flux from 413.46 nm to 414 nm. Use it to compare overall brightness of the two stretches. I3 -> 206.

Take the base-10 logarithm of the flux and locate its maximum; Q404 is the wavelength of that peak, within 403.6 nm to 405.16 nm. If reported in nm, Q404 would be 404.929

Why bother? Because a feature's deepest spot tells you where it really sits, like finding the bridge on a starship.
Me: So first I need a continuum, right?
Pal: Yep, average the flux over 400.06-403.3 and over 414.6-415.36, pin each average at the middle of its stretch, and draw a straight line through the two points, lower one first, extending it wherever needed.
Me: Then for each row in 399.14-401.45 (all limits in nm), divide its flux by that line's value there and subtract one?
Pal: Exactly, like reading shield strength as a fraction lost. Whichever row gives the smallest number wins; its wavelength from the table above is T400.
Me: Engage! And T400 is 399.925 nm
